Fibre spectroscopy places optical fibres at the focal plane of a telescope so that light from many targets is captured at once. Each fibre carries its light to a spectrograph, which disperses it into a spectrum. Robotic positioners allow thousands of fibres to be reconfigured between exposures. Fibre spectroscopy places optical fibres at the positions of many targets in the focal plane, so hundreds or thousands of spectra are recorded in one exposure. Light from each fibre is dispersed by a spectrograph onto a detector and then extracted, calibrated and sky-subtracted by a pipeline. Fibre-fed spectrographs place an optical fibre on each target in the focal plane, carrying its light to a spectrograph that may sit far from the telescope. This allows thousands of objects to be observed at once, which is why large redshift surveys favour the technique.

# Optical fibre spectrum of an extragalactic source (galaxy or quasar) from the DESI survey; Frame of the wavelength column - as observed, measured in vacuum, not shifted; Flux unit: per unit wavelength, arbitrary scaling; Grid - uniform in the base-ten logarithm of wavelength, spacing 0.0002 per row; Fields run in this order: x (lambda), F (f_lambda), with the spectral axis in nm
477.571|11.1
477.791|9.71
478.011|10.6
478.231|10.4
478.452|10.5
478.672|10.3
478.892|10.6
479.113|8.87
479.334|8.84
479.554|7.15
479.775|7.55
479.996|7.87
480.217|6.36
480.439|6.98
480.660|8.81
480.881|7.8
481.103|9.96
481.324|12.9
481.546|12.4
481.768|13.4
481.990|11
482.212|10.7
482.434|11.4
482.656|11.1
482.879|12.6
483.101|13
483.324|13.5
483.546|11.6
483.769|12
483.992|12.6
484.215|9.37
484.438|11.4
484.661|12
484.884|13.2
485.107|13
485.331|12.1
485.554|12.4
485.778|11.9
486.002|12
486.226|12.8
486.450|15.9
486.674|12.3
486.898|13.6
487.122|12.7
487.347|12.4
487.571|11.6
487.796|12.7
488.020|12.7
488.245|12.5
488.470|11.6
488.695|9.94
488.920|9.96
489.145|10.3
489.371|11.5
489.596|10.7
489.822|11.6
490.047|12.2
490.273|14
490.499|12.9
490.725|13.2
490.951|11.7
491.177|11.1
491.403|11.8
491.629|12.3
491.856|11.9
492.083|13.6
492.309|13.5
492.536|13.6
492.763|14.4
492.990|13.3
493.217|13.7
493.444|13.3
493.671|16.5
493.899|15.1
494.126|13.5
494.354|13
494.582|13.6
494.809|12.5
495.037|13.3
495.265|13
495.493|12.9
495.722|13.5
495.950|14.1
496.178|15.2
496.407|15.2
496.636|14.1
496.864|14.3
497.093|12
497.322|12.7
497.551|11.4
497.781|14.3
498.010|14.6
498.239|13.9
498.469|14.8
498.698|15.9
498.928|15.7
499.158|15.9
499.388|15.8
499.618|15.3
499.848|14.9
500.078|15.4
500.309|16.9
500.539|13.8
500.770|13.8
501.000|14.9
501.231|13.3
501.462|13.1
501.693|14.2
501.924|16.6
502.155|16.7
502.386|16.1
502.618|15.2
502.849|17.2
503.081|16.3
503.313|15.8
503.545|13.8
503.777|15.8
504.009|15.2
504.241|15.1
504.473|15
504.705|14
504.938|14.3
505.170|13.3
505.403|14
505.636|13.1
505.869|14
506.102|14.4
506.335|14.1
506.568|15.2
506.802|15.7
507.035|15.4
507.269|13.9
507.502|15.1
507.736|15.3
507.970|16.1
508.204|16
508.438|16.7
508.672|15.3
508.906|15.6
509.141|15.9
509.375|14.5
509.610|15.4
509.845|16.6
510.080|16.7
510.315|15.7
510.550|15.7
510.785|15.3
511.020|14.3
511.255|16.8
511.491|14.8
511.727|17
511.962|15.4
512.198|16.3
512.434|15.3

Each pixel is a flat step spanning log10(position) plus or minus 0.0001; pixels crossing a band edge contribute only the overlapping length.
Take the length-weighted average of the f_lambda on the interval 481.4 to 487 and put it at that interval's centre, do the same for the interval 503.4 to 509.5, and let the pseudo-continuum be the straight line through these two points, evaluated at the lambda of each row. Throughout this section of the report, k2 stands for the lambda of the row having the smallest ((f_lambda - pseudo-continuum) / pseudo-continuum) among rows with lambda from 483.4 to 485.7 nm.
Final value 484.215 nm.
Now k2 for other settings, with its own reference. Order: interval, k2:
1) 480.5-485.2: 480.881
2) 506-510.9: 507.269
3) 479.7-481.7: 480.217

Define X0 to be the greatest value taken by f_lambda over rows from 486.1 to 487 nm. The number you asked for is 15.9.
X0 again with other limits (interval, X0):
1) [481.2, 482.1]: 13.4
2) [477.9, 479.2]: 10.6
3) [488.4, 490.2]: 12.2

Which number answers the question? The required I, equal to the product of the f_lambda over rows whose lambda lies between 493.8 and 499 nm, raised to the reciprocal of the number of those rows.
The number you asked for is 13.8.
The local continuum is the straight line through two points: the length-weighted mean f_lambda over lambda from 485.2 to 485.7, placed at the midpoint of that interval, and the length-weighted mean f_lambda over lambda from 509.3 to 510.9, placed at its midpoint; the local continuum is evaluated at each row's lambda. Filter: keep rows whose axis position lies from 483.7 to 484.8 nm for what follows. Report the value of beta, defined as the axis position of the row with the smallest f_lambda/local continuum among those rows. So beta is 484.215 nm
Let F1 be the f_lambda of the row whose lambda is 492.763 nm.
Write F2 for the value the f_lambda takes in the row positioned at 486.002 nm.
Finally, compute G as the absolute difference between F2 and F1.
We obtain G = 2.4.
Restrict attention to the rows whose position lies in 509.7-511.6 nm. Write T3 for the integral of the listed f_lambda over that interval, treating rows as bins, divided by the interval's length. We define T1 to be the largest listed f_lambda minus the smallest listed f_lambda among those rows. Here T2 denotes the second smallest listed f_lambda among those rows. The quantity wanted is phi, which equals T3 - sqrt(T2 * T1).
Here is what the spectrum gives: 9.7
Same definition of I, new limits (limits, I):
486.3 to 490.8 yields 12.1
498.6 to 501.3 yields 15.1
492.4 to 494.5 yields 14.0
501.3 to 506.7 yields 14.8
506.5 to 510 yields 15.5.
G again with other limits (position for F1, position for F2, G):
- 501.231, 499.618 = 2.0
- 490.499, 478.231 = 2.5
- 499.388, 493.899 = 0.7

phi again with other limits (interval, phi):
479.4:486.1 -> 3.9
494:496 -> 8.7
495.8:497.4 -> 7.6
